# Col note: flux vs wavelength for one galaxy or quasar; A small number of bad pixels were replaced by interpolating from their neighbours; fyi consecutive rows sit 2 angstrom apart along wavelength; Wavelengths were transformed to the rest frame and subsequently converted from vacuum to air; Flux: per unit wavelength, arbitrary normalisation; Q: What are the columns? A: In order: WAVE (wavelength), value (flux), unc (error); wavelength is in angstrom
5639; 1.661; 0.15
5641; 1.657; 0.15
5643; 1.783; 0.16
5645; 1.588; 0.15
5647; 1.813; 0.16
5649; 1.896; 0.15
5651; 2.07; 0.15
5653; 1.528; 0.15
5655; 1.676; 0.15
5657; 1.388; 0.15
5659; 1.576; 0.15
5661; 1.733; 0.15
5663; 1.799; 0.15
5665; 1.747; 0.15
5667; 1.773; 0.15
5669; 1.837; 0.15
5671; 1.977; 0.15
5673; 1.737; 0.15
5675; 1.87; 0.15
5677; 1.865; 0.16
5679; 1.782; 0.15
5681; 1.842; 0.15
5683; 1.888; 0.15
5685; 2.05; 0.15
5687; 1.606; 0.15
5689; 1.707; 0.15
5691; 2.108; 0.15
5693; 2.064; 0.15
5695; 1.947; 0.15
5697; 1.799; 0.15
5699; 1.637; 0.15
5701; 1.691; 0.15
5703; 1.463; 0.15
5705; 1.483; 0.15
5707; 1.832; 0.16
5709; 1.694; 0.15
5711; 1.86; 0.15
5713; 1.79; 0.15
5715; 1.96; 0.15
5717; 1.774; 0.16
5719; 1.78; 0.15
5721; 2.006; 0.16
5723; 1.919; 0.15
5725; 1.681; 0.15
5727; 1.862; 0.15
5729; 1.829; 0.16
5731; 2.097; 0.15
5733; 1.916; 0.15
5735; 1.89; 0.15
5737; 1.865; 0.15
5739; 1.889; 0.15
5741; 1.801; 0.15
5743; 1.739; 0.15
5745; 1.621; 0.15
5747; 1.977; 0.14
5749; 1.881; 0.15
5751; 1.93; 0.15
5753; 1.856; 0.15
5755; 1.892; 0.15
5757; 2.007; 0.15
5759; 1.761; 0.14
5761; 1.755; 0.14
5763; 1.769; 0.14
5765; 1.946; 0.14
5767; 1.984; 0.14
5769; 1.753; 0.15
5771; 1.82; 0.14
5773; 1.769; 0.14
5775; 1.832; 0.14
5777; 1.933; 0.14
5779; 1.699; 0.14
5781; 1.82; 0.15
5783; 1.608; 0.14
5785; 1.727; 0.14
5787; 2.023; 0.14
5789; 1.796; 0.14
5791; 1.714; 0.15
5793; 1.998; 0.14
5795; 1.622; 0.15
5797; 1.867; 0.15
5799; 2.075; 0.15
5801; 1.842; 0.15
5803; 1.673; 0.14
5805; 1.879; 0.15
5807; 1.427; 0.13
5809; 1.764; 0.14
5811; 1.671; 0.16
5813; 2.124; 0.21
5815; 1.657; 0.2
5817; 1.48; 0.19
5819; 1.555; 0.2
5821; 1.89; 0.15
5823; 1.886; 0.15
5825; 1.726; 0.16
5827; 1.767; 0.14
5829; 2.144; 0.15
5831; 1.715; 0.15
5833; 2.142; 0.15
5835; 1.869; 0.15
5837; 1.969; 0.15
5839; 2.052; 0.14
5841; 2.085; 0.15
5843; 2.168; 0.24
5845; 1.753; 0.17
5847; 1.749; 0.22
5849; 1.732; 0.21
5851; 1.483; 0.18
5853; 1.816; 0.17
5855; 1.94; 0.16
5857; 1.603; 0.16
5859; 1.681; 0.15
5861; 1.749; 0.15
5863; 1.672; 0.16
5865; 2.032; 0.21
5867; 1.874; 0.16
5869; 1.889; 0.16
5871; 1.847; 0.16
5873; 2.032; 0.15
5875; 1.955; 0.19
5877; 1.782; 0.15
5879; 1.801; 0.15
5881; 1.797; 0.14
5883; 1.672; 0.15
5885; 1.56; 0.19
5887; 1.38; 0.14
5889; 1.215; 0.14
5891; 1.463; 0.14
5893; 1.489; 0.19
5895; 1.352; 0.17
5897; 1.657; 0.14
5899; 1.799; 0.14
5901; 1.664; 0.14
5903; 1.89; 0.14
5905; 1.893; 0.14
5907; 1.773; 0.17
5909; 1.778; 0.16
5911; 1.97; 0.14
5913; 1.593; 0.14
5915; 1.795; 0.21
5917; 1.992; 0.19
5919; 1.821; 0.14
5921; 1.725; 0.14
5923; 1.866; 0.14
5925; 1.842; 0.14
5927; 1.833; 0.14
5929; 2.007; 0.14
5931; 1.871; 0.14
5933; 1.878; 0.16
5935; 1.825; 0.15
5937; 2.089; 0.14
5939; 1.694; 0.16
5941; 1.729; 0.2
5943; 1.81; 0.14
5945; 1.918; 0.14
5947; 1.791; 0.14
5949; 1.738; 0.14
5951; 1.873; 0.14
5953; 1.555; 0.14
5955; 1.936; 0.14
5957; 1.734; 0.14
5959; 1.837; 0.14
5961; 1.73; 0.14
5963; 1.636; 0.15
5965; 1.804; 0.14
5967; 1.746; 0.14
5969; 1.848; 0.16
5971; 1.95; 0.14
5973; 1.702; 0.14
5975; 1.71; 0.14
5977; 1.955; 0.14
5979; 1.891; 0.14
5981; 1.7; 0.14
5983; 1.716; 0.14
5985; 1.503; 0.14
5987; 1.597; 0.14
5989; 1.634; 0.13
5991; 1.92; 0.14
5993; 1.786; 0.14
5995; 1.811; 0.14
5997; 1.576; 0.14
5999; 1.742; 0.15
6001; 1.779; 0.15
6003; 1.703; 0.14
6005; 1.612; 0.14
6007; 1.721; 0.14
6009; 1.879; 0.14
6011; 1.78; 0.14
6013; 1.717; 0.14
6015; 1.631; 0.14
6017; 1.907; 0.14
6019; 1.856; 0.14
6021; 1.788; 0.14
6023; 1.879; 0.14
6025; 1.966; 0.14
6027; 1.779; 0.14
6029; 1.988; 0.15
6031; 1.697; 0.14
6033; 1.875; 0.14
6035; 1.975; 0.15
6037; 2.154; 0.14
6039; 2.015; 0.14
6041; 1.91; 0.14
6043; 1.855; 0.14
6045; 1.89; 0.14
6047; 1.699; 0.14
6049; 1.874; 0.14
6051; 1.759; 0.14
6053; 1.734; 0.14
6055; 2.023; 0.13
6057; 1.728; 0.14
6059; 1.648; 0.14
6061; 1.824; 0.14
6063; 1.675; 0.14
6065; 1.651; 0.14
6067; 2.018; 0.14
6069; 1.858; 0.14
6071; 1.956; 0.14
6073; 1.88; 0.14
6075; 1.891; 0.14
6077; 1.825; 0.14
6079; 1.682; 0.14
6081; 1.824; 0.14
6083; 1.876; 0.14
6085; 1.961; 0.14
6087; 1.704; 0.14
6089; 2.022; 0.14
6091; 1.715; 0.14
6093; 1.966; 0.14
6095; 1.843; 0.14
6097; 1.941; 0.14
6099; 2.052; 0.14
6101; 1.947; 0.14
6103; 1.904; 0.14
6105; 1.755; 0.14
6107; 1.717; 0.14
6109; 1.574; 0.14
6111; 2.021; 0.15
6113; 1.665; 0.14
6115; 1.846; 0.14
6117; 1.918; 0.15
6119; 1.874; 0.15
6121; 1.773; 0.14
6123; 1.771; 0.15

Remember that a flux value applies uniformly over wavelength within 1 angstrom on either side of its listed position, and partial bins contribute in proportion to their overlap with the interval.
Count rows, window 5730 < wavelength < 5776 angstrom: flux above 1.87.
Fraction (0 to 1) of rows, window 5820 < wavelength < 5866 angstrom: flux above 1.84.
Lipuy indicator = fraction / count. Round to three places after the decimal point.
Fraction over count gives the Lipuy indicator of 0.043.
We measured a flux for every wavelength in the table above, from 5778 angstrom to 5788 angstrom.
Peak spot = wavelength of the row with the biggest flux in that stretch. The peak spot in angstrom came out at 5787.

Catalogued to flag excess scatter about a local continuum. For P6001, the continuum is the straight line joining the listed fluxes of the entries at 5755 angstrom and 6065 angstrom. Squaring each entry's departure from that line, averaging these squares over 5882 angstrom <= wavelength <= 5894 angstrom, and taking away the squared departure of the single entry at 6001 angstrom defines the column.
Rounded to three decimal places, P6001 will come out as 0.120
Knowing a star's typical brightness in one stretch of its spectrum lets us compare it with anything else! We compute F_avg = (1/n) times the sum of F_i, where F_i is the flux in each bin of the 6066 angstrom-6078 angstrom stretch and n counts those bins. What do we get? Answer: 1.90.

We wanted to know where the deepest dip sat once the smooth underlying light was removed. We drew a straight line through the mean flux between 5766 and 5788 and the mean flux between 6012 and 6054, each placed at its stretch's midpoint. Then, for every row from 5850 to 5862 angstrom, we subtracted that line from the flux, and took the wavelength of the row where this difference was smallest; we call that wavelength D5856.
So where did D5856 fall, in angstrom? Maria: 5851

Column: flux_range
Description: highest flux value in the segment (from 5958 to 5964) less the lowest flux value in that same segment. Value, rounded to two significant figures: 0.20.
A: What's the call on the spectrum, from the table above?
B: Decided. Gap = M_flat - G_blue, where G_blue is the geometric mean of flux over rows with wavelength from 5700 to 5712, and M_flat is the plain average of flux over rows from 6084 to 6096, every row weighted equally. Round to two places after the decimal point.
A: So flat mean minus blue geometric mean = 0.21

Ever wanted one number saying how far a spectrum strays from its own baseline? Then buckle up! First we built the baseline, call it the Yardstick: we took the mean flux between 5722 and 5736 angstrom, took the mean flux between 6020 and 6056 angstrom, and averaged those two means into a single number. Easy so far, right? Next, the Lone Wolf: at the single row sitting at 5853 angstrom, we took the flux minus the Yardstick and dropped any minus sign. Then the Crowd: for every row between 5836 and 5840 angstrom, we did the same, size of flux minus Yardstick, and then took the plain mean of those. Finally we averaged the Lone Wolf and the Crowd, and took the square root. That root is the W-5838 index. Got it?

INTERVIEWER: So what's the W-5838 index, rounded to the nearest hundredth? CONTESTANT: 0.31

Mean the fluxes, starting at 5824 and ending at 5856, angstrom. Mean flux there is 1.88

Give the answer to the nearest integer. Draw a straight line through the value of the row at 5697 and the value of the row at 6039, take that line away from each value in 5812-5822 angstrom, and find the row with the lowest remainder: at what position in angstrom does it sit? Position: 5817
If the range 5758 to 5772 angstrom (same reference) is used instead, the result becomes 5769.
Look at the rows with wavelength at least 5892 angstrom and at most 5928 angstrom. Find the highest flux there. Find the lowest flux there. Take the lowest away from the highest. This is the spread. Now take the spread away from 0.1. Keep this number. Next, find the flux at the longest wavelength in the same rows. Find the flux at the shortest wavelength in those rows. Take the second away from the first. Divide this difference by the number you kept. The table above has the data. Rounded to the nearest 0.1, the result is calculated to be -0.6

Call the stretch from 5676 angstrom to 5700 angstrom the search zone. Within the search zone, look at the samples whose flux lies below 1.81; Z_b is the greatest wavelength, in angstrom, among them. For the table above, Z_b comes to 5699 angstrom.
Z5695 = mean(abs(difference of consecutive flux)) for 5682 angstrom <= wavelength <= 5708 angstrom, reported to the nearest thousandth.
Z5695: 0.186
